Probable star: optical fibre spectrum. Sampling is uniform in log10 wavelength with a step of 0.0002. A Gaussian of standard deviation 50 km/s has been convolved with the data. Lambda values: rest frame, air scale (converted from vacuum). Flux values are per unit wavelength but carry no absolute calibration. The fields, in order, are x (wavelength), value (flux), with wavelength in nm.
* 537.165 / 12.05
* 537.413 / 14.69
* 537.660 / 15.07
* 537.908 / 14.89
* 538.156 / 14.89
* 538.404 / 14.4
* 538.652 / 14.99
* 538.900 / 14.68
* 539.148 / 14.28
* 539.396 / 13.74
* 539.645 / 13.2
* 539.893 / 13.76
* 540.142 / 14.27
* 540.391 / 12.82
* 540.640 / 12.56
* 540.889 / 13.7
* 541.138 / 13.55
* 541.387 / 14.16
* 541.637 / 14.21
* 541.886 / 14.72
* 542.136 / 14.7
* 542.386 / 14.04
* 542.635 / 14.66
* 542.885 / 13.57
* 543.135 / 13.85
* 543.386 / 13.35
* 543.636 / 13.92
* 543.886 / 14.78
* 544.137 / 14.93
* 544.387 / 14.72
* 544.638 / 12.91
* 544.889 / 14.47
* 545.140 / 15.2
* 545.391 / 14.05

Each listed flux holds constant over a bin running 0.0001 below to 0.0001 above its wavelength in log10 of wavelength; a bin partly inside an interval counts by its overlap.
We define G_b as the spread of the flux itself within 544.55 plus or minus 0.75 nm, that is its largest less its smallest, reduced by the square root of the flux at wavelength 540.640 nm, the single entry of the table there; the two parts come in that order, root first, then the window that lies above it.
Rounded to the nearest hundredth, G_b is -1.25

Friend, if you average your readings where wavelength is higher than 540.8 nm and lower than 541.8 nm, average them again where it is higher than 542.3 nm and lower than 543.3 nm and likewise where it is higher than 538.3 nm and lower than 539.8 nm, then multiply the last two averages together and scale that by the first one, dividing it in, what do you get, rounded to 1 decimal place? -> 14.3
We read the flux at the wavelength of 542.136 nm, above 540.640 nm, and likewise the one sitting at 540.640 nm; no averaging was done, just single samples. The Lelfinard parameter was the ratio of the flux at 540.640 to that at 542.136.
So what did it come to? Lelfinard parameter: 0.85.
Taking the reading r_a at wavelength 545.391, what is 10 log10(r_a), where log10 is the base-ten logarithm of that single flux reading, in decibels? 11.5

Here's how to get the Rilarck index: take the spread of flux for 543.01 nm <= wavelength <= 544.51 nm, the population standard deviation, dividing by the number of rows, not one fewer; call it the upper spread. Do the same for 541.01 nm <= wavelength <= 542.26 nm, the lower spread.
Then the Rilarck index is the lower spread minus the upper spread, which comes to -0.15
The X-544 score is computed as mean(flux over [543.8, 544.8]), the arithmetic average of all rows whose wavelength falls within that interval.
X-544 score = 14.3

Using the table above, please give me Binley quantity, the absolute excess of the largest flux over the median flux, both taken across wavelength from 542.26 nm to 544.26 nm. 0.95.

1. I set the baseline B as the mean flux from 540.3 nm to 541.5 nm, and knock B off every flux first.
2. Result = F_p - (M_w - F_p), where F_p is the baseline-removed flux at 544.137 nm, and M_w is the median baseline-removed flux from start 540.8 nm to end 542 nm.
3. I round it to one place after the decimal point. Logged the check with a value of 2.3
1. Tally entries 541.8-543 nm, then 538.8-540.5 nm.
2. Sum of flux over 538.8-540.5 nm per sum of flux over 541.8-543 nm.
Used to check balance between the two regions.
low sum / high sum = 1.3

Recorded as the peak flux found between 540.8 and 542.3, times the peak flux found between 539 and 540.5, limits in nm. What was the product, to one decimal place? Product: 210.2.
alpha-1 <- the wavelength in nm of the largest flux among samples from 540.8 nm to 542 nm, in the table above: 541.886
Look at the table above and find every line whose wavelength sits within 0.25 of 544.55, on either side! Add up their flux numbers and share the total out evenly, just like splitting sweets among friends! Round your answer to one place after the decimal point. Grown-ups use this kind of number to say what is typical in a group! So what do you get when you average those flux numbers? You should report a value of 13.8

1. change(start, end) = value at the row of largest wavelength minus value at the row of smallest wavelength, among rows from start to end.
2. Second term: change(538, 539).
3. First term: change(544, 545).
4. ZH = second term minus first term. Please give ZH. 0.25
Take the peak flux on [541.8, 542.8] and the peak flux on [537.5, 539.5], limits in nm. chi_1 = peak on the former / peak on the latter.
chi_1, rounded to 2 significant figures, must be 0.98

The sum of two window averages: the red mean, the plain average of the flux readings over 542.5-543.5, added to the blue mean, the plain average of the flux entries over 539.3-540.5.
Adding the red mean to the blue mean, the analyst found 27.42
